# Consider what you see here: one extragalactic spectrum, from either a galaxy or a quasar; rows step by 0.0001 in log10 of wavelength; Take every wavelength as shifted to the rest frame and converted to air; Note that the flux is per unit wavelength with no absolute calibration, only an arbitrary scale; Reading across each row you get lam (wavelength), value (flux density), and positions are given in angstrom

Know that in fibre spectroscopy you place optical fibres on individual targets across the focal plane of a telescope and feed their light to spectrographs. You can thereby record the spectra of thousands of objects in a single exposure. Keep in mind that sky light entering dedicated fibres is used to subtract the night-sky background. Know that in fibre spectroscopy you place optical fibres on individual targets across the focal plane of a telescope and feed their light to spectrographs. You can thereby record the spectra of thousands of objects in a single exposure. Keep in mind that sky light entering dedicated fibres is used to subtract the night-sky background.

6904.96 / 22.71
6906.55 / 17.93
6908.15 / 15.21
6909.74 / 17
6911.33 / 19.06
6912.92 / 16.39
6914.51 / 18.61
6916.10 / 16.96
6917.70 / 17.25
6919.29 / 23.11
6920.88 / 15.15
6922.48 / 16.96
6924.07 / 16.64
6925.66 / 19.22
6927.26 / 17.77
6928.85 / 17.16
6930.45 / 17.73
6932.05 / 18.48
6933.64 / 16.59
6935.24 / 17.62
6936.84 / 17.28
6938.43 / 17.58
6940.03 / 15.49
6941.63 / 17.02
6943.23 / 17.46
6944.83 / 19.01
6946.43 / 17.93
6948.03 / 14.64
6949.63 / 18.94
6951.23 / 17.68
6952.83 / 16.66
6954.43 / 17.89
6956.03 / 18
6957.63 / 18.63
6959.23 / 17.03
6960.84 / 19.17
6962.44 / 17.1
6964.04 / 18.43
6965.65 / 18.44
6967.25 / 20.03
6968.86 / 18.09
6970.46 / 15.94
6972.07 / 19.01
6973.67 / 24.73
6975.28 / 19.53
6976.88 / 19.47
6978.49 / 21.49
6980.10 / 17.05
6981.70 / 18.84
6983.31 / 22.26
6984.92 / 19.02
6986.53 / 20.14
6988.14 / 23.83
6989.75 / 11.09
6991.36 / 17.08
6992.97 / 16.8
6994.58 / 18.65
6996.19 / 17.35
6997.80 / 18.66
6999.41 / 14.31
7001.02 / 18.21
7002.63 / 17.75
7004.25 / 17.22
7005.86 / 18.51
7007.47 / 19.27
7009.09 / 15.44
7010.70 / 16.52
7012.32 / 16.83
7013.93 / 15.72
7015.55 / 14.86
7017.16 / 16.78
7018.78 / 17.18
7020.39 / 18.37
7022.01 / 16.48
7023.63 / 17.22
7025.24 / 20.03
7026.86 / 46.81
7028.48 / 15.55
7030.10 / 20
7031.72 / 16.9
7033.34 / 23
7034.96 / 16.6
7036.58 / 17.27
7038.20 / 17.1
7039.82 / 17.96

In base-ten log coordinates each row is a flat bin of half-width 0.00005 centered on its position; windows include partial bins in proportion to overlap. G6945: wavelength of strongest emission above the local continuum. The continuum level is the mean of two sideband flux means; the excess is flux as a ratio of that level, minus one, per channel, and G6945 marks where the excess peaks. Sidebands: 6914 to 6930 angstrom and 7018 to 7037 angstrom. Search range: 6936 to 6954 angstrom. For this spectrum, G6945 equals 6944.83 angstrom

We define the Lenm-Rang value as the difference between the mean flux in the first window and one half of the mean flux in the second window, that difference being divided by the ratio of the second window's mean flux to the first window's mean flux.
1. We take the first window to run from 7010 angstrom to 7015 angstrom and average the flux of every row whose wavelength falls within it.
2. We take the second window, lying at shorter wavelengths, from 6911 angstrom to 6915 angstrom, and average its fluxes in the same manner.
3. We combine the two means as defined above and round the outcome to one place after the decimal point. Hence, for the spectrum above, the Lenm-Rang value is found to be 6.7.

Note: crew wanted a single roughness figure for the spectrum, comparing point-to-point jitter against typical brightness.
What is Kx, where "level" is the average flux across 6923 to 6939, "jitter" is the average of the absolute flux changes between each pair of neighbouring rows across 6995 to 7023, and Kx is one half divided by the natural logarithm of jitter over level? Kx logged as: -0.21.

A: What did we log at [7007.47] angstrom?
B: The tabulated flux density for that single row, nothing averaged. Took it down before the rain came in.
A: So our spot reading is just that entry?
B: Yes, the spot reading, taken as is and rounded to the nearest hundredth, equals 19.27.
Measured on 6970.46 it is 15.94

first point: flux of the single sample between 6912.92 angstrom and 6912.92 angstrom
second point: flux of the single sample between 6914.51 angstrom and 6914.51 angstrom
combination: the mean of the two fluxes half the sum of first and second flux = 17.5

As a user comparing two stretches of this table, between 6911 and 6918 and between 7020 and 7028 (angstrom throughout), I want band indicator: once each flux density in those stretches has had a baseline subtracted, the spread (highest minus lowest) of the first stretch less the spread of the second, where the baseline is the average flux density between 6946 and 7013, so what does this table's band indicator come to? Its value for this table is -28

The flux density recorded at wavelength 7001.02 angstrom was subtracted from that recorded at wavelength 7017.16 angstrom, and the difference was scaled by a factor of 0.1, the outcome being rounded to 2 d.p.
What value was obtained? -0.14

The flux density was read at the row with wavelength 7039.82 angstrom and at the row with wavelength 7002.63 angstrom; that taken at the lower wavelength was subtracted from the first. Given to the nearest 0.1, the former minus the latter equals 0.2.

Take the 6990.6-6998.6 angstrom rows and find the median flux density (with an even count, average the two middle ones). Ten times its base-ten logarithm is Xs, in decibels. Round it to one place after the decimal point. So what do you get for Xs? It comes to 12.4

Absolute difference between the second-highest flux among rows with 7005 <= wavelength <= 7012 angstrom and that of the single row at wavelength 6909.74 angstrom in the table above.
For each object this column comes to 1.5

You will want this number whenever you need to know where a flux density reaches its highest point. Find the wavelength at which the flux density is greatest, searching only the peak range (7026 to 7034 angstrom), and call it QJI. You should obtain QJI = 7026.86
